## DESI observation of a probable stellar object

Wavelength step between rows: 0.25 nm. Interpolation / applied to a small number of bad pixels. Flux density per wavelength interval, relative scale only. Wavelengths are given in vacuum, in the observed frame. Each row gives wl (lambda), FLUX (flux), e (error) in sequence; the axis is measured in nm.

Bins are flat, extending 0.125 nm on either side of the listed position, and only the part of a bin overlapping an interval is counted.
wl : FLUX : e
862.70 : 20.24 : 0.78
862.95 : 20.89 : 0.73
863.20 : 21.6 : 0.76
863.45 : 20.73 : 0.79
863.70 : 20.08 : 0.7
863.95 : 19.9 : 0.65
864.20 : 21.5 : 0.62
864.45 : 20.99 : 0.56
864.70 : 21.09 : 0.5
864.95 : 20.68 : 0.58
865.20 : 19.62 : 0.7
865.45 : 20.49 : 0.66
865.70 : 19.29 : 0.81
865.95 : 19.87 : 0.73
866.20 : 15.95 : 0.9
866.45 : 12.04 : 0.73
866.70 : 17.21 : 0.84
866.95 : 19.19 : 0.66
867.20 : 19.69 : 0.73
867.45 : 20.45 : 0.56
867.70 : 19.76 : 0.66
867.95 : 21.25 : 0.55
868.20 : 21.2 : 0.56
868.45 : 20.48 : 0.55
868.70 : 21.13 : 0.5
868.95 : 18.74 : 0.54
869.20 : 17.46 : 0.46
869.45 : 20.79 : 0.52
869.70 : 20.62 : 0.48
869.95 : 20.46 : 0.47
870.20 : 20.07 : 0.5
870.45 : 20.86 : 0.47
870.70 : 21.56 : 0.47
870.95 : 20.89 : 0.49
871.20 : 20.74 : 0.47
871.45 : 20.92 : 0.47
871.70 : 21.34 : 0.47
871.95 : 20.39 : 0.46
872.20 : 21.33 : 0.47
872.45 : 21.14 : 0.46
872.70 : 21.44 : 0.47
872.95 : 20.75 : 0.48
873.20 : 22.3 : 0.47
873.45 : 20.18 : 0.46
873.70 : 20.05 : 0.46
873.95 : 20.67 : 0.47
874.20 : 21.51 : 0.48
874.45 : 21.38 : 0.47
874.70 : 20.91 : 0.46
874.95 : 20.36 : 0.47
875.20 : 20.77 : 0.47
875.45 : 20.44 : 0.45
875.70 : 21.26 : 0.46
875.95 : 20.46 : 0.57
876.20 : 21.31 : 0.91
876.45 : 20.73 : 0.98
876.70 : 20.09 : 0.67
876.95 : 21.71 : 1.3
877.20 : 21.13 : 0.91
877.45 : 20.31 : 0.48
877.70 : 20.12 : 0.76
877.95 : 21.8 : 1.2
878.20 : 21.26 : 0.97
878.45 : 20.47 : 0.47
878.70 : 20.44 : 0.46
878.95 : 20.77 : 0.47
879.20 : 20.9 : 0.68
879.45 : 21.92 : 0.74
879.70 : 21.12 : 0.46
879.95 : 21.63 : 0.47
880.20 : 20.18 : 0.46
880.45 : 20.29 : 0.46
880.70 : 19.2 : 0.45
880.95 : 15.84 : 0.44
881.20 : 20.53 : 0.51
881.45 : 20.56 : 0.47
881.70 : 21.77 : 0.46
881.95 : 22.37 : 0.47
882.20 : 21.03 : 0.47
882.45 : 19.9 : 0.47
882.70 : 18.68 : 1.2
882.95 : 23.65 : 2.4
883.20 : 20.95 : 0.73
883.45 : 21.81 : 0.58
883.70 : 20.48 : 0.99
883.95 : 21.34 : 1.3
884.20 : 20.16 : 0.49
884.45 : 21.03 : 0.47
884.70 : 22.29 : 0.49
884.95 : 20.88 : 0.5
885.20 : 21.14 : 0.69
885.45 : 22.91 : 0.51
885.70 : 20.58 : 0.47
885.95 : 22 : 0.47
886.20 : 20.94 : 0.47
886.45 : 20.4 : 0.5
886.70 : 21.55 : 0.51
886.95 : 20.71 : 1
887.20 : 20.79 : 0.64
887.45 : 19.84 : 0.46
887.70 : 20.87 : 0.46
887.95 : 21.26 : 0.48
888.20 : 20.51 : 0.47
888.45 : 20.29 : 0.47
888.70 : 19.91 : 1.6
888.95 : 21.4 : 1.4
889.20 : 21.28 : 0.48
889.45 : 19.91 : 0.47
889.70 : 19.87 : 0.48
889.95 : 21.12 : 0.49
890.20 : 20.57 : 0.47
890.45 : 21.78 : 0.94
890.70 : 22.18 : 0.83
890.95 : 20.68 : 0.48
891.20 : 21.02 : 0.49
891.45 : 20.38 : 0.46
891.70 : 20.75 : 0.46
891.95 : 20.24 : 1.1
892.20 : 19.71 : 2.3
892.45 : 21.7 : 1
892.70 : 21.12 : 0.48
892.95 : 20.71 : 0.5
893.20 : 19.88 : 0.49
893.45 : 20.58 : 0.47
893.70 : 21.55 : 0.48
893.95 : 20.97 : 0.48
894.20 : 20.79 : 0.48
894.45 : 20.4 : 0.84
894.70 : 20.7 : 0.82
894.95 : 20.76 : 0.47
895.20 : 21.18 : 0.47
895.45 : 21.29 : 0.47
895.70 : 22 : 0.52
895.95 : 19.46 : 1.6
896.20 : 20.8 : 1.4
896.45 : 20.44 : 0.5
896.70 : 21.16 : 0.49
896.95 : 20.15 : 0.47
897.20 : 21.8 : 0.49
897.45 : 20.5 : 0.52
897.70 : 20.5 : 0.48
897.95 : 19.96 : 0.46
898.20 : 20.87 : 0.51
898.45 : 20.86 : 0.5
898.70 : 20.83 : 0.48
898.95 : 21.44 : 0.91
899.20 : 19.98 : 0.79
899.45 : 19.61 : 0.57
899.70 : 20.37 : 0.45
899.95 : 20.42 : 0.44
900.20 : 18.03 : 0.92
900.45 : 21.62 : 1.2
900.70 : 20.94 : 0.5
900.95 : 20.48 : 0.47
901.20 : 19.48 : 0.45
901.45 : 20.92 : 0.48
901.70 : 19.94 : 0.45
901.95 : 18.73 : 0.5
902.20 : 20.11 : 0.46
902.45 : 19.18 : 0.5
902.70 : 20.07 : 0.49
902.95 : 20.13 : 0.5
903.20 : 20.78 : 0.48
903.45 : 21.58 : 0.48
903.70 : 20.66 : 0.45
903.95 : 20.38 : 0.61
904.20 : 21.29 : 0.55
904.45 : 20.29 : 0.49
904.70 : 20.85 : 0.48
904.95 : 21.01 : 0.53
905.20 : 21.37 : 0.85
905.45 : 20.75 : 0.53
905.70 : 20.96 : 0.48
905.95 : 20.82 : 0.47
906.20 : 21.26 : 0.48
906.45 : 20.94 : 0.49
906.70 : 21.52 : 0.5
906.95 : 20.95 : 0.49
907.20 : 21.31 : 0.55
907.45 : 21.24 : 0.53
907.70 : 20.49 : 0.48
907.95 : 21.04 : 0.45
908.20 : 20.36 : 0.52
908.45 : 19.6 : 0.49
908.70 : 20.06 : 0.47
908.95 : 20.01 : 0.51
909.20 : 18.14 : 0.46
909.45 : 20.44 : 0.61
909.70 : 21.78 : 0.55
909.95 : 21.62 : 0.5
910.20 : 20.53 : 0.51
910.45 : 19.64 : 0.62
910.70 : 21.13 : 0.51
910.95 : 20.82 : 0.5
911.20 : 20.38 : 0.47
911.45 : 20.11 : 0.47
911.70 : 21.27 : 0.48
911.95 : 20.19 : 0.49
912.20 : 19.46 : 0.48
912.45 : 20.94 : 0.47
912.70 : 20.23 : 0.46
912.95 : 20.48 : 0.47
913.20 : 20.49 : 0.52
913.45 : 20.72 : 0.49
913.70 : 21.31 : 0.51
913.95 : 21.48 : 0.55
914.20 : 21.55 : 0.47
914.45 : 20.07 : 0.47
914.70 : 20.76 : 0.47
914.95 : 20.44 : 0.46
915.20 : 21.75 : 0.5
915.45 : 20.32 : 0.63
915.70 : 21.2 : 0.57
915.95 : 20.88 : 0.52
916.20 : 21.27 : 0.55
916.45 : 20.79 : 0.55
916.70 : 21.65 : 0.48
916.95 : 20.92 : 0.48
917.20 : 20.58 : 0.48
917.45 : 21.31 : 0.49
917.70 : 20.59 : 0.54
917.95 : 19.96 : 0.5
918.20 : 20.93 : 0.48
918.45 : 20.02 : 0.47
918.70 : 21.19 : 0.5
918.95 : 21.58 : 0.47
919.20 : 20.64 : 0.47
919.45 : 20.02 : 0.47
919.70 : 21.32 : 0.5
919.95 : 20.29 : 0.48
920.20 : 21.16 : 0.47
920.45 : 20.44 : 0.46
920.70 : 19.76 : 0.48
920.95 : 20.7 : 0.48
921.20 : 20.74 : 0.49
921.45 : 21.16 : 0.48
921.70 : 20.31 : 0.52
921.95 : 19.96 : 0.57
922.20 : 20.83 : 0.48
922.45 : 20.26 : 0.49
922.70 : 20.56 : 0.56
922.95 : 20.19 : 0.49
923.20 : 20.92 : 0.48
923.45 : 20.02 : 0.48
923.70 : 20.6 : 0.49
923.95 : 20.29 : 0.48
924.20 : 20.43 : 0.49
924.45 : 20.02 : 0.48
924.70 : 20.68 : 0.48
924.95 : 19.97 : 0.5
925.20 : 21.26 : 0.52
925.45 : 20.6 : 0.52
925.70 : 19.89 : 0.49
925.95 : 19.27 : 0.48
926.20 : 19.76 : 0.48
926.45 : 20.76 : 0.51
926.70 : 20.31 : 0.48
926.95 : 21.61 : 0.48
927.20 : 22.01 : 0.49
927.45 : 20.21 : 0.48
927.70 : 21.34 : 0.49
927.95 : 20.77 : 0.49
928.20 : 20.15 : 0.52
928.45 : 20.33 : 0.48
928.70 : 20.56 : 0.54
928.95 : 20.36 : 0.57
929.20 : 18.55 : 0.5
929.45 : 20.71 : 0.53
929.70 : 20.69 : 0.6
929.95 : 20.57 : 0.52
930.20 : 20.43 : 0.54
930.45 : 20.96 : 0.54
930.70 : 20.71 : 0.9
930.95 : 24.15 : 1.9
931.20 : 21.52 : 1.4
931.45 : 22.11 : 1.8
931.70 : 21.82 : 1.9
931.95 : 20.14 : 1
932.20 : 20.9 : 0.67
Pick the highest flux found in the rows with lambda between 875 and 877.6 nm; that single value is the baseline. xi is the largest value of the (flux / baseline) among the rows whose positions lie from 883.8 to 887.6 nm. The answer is 1.06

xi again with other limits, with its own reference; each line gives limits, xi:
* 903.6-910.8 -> 1.00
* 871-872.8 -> 0.99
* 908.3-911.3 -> 1.00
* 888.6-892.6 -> 1.02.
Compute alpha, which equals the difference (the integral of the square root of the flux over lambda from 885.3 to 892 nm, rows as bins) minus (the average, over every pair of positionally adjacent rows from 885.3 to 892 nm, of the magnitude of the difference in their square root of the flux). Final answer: 30.5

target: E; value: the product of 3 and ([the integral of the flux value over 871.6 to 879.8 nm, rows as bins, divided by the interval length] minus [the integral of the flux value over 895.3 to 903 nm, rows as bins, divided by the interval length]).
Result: 1.6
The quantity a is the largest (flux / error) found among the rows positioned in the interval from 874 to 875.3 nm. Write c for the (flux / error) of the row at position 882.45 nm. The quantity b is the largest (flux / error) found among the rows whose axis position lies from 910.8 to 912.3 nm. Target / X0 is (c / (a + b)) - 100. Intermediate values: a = 45.5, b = 44.3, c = 42.3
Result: -99.5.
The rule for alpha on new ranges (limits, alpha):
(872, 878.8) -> 31.0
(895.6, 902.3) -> 30.2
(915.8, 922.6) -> 30.9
